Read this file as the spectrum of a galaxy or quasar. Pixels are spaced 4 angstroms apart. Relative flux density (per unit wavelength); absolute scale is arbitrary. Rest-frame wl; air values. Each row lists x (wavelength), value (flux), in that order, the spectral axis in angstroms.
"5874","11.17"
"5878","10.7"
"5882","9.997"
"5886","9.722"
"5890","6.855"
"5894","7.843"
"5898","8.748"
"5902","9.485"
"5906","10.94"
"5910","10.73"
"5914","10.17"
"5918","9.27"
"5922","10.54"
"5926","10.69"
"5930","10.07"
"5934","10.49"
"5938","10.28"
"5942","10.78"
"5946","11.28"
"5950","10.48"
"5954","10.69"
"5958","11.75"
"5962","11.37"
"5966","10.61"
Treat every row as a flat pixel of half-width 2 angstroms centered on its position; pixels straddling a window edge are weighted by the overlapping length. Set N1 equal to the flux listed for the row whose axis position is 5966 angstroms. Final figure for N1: 10.61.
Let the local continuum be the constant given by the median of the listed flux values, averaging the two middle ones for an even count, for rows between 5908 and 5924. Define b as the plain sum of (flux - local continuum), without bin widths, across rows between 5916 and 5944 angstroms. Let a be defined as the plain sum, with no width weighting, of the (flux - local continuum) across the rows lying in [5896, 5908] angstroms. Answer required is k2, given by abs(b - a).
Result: 1.5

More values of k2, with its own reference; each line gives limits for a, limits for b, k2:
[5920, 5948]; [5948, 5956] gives 1.2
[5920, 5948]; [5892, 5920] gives 6.9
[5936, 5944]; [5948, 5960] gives 1.5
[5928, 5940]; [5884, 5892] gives 3.9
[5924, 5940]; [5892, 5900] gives 4.2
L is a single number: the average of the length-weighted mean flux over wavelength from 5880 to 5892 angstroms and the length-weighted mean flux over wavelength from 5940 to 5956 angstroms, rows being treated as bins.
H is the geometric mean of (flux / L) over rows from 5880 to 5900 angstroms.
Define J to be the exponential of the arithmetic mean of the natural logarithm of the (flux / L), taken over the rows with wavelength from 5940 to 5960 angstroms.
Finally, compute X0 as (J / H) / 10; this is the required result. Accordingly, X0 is 0.128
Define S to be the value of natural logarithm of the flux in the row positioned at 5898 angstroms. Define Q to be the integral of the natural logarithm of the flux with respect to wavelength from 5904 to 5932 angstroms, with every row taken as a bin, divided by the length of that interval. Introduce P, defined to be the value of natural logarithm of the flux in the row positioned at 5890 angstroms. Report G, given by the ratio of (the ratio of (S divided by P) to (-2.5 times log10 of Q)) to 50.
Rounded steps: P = 1.92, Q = 2.34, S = 2.17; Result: -0.0245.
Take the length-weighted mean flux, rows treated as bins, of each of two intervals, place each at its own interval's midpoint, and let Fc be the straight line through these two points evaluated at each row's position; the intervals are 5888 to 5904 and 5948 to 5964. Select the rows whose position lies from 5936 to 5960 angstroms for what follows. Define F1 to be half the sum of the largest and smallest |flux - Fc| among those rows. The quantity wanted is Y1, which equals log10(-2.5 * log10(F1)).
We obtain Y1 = 0.03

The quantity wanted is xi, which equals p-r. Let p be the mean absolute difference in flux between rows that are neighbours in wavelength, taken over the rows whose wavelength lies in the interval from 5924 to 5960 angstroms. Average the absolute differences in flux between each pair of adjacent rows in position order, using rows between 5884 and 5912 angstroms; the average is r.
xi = -0.7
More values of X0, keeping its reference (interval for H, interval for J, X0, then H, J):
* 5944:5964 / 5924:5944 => 0.094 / 1.13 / 1.06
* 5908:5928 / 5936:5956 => 0.104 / 1.04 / 1.09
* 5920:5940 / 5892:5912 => 0.091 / 1.06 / 0.96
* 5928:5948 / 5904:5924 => 0.098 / 1.08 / 1.05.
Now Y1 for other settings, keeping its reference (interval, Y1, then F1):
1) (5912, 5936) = -0.18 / 0.5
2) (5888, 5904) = -0.40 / 0.7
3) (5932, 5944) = 0.17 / 0.3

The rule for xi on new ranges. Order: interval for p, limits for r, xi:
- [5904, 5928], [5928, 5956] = 0.2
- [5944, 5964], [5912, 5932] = -0.1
